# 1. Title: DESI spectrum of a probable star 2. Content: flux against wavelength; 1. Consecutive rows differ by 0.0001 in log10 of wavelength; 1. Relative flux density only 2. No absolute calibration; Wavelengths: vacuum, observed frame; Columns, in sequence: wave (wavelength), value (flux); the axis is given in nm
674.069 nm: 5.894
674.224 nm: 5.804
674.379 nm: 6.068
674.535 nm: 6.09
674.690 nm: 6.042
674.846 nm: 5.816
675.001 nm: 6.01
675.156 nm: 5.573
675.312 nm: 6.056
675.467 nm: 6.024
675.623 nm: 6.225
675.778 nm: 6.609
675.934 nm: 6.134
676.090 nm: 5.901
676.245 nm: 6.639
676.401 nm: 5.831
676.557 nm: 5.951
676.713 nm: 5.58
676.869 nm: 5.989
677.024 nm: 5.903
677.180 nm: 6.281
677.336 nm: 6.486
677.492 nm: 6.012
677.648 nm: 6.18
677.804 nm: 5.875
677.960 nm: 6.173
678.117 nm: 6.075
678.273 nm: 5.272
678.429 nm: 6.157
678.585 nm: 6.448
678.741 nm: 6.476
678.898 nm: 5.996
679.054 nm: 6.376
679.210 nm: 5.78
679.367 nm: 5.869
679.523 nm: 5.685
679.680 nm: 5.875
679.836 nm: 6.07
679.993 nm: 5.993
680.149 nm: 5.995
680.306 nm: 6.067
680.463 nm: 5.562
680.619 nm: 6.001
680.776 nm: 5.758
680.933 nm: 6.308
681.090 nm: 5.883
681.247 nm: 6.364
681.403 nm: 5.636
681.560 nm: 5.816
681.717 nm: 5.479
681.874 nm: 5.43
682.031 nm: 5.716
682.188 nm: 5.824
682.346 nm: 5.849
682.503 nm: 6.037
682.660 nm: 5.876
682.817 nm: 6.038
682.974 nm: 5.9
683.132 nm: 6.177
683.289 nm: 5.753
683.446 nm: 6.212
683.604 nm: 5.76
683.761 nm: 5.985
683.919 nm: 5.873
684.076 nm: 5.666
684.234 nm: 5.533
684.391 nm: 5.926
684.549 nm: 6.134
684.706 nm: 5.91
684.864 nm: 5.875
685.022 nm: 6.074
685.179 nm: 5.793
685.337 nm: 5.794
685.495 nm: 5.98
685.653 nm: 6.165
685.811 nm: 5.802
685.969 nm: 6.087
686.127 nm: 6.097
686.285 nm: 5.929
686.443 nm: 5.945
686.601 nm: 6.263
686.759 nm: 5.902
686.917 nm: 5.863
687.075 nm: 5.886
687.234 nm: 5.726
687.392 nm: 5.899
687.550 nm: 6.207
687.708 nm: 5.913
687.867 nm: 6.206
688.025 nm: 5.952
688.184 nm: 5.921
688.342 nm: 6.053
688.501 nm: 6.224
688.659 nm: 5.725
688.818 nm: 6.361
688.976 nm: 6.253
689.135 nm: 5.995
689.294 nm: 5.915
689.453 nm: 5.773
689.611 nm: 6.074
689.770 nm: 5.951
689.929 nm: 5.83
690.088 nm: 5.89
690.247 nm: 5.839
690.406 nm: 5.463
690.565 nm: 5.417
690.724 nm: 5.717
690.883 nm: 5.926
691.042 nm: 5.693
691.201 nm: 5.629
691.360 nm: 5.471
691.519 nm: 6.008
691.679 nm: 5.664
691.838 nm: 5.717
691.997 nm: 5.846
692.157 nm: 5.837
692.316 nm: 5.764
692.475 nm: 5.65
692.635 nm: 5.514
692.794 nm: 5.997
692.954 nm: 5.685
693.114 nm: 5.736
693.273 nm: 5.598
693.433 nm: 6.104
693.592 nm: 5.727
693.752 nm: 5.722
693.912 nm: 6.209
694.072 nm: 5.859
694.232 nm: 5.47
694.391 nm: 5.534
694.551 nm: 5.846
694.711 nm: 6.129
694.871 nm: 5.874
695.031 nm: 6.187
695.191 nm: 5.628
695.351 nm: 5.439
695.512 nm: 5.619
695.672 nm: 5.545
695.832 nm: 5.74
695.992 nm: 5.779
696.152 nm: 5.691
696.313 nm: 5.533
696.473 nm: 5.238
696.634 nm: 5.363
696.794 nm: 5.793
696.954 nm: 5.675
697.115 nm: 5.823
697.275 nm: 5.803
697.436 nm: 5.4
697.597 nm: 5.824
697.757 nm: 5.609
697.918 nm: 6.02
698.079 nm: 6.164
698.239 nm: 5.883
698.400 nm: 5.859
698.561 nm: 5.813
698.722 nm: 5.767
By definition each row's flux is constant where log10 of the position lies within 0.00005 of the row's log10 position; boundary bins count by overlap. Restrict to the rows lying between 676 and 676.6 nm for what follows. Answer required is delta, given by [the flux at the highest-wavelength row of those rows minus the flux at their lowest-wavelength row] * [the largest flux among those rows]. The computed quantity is 0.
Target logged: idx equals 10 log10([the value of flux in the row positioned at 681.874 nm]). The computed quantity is 7.35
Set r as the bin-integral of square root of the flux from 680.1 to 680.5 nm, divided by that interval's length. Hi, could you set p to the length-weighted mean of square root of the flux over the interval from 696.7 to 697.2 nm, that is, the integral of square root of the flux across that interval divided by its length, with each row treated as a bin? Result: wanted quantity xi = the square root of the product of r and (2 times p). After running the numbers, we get 3.41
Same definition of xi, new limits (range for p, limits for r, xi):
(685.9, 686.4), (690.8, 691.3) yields 3.43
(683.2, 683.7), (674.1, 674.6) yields 3.45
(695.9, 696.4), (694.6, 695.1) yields 3.42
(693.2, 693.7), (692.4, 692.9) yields 3.39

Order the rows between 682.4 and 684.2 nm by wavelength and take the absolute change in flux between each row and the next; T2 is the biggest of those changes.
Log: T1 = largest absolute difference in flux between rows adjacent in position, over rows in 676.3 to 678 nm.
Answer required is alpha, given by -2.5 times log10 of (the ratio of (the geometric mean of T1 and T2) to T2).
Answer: -0.02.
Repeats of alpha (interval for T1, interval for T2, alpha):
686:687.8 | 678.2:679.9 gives 0.49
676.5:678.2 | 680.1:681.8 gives 0.23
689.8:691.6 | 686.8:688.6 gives -0.30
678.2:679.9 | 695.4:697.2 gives -0.39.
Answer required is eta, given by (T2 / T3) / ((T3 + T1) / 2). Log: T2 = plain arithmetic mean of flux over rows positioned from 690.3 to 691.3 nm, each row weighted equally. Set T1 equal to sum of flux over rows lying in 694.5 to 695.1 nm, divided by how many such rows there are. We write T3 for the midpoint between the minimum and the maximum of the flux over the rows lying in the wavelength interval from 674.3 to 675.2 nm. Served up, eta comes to 0.163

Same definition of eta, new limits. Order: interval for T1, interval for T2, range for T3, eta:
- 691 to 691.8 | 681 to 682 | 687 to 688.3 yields 0.166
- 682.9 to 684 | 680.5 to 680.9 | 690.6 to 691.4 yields 0.177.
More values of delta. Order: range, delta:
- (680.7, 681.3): 4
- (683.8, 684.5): 0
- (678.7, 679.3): -5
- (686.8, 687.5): 0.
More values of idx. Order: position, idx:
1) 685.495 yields 7.77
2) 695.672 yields 7.44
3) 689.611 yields 7.83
